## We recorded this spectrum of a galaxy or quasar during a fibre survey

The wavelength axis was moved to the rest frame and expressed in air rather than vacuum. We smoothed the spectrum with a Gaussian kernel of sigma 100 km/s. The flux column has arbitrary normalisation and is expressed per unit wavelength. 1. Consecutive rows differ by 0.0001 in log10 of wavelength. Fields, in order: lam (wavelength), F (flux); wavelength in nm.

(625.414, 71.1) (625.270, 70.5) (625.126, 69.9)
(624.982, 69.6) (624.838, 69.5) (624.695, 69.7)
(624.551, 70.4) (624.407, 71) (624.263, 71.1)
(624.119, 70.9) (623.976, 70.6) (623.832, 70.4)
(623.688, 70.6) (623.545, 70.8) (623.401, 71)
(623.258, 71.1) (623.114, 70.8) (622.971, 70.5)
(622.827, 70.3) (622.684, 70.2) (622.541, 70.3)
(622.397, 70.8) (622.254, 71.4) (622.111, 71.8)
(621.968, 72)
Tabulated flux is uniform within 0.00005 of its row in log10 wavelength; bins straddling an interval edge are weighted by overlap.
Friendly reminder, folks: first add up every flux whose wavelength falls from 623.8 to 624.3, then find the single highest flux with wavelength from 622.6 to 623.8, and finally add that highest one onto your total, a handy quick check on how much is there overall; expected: 354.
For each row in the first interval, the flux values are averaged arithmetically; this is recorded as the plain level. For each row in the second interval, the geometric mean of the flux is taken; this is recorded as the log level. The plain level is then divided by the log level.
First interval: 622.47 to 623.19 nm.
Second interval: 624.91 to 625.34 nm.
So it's 1.01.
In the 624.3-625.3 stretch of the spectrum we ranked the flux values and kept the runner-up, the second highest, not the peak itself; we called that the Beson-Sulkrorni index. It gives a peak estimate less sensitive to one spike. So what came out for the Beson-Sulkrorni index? 70.5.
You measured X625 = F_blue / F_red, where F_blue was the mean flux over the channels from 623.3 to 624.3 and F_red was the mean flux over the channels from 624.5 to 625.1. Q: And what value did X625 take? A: 1.01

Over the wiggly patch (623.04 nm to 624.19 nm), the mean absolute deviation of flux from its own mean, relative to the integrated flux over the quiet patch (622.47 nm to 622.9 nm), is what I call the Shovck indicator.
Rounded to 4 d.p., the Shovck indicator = 0.0060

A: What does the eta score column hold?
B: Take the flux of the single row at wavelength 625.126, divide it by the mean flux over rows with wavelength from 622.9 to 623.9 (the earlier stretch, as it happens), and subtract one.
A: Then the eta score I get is -0.012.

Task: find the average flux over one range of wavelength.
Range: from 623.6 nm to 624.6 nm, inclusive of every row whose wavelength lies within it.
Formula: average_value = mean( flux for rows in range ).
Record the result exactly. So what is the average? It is 70.7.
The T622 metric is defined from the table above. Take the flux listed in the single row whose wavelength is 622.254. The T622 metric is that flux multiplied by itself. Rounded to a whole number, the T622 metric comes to 5098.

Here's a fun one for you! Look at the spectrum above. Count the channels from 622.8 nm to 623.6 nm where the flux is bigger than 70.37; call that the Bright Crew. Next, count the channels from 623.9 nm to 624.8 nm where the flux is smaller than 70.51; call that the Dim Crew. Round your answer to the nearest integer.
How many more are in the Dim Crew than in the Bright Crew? -3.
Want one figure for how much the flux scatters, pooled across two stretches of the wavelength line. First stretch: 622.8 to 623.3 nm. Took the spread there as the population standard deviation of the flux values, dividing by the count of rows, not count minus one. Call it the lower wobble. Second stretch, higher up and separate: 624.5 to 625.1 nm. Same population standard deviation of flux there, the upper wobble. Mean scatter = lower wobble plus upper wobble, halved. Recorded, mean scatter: 0.33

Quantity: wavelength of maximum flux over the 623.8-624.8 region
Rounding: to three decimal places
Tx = 624.263 nm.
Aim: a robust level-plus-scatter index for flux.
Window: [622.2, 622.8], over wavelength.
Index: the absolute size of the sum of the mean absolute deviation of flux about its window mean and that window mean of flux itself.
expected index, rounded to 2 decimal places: 71.10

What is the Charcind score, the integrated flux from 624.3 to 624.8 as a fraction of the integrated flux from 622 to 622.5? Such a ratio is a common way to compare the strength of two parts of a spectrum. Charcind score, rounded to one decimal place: 1.0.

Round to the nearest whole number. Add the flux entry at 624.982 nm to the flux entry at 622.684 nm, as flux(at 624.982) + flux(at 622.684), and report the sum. 140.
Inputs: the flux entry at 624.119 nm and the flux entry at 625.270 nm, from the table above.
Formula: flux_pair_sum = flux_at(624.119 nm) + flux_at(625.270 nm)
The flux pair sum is 141.4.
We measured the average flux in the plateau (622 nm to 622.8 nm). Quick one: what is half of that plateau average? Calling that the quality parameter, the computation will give 35.5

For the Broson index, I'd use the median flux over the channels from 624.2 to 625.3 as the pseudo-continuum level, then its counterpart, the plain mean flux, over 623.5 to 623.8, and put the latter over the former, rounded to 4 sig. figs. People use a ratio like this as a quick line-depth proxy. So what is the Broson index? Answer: 1.008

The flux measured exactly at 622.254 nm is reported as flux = 71.4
